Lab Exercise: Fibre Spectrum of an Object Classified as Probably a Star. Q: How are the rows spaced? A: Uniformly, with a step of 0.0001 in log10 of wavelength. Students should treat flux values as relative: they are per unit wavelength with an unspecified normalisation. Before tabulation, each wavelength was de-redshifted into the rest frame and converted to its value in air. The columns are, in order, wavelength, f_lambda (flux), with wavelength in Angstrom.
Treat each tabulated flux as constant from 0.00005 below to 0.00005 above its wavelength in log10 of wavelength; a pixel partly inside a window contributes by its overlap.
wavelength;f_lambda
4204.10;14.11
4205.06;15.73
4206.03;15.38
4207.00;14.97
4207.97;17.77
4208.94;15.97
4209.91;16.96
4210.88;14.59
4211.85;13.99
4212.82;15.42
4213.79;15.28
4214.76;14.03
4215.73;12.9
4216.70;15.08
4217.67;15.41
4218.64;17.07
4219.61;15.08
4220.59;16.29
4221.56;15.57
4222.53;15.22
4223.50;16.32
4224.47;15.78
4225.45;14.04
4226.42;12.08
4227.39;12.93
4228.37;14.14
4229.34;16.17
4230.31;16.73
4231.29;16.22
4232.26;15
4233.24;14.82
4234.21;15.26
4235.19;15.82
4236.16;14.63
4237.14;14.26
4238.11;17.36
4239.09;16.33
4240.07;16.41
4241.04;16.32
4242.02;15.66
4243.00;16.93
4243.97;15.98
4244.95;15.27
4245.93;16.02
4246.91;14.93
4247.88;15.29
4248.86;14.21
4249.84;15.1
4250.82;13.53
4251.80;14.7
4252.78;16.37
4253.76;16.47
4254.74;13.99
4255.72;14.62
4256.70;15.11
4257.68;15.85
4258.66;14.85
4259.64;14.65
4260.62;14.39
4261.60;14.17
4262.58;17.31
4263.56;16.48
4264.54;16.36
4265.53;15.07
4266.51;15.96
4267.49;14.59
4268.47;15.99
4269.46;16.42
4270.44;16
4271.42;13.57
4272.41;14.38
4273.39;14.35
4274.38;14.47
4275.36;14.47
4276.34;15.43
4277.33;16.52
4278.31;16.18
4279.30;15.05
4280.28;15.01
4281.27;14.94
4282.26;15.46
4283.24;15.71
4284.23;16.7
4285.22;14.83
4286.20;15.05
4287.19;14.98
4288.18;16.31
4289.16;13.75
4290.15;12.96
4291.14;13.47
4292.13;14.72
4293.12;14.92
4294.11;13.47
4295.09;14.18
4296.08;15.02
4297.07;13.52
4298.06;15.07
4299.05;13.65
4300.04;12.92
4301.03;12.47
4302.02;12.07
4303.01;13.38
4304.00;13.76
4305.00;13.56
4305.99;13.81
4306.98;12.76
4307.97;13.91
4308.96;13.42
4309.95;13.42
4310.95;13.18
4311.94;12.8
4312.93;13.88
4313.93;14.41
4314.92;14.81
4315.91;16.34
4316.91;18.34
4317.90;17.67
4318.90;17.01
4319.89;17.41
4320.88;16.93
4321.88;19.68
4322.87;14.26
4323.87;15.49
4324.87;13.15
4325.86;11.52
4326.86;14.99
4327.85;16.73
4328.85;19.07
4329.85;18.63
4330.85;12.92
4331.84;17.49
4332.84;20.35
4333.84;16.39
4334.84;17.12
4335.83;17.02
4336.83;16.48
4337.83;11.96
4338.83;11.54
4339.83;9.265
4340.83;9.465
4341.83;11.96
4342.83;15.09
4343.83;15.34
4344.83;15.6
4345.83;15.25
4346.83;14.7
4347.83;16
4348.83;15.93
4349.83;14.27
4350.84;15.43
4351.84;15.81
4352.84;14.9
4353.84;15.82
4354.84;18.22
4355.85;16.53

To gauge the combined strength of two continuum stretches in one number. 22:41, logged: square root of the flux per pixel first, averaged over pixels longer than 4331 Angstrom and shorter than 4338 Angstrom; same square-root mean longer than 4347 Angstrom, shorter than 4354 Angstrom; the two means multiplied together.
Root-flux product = 16.0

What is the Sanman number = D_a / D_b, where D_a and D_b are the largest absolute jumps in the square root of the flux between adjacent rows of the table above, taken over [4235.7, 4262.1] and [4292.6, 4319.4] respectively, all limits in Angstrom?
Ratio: 1.6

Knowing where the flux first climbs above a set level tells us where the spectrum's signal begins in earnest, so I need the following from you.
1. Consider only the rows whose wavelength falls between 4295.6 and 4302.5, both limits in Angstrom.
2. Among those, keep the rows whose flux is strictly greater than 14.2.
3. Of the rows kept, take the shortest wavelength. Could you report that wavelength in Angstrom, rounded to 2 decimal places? 4296.08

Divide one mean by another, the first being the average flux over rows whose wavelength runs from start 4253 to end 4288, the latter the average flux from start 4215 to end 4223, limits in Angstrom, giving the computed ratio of 1.00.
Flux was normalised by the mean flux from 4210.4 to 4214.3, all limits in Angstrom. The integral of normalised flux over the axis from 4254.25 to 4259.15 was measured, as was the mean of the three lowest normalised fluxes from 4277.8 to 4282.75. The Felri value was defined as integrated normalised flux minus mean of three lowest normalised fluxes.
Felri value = 3.91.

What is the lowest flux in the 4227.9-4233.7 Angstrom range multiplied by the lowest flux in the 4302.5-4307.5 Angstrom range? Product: 180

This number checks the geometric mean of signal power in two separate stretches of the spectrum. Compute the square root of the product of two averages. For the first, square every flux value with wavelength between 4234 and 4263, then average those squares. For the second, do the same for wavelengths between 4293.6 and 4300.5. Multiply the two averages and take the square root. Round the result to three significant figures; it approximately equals 216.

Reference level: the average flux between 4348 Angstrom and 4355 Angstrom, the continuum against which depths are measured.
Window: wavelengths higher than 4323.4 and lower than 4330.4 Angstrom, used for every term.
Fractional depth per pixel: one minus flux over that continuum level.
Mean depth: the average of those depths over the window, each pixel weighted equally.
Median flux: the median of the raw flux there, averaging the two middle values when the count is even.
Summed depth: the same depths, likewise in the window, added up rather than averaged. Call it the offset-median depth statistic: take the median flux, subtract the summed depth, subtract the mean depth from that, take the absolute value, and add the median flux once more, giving 31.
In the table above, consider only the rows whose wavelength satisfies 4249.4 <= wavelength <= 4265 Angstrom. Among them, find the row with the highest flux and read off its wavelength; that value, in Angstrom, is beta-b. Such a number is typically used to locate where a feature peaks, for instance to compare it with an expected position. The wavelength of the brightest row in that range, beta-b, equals 4262.58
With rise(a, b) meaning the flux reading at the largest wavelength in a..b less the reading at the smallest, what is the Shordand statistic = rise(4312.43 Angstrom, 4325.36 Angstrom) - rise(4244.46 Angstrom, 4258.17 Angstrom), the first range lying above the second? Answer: -1.3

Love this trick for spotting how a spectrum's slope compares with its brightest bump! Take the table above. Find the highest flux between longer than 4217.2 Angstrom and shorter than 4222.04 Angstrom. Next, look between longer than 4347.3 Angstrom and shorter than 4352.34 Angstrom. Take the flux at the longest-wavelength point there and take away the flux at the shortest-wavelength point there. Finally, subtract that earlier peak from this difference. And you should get -17.3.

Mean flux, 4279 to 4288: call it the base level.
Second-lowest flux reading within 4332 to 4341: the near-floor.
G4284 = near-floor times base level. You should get 145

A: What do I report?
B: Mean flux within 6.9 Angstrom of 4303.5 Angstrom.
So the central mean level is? 13.4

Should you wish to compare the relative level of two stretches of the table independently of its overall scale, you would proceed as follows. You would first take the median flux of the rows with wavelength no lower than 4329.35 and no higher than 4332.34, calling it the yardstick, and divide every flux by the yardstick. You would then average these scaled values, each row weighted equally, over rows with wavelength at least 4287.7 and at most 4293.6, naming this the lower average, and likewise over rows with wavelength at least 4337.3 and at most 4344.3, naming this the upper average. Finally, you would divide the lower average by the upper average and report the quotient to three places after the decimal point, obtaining 1.187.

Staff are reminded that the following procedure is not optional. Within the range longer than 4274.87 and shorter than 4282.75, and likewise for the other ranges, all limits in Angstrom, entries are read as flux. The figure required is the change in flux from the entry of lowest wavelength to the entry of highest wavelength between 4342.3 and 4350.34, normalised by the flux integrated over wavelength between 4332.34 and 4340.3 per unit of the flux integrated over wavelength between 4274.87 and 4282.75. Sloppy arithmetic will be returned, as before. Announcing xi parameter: -0.8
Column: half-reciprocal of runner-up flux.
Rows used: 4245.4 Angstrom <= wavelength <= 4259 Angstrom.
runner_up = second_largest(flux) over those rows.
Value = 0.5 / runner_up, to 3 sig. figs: 0.0305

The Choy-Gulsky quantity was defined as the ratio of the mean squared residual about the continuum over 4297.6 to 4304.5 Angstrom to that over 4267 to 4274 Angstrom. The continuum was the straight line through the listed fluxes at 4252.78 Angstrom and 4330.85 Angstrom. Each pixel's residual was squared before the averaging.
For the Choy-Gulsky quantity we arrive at 1.3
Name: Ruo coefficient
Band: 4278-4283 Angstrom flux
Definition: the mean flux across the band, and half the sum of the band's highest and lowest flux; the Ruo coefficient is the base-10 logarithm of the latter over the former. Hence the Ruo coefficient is 0.007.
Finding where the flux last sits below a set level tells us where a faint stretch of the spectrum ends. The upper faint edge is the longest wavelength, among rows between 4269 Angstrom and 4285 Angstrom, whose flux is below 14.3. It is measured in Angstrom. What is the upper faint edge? 4271.42 Angstrom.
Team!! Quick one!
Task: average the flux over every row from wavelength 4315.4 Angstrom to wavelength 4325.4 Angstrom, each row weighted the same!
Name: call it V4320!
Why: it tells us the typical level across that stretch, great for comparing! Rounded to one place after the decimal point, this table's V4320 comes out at 16.6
